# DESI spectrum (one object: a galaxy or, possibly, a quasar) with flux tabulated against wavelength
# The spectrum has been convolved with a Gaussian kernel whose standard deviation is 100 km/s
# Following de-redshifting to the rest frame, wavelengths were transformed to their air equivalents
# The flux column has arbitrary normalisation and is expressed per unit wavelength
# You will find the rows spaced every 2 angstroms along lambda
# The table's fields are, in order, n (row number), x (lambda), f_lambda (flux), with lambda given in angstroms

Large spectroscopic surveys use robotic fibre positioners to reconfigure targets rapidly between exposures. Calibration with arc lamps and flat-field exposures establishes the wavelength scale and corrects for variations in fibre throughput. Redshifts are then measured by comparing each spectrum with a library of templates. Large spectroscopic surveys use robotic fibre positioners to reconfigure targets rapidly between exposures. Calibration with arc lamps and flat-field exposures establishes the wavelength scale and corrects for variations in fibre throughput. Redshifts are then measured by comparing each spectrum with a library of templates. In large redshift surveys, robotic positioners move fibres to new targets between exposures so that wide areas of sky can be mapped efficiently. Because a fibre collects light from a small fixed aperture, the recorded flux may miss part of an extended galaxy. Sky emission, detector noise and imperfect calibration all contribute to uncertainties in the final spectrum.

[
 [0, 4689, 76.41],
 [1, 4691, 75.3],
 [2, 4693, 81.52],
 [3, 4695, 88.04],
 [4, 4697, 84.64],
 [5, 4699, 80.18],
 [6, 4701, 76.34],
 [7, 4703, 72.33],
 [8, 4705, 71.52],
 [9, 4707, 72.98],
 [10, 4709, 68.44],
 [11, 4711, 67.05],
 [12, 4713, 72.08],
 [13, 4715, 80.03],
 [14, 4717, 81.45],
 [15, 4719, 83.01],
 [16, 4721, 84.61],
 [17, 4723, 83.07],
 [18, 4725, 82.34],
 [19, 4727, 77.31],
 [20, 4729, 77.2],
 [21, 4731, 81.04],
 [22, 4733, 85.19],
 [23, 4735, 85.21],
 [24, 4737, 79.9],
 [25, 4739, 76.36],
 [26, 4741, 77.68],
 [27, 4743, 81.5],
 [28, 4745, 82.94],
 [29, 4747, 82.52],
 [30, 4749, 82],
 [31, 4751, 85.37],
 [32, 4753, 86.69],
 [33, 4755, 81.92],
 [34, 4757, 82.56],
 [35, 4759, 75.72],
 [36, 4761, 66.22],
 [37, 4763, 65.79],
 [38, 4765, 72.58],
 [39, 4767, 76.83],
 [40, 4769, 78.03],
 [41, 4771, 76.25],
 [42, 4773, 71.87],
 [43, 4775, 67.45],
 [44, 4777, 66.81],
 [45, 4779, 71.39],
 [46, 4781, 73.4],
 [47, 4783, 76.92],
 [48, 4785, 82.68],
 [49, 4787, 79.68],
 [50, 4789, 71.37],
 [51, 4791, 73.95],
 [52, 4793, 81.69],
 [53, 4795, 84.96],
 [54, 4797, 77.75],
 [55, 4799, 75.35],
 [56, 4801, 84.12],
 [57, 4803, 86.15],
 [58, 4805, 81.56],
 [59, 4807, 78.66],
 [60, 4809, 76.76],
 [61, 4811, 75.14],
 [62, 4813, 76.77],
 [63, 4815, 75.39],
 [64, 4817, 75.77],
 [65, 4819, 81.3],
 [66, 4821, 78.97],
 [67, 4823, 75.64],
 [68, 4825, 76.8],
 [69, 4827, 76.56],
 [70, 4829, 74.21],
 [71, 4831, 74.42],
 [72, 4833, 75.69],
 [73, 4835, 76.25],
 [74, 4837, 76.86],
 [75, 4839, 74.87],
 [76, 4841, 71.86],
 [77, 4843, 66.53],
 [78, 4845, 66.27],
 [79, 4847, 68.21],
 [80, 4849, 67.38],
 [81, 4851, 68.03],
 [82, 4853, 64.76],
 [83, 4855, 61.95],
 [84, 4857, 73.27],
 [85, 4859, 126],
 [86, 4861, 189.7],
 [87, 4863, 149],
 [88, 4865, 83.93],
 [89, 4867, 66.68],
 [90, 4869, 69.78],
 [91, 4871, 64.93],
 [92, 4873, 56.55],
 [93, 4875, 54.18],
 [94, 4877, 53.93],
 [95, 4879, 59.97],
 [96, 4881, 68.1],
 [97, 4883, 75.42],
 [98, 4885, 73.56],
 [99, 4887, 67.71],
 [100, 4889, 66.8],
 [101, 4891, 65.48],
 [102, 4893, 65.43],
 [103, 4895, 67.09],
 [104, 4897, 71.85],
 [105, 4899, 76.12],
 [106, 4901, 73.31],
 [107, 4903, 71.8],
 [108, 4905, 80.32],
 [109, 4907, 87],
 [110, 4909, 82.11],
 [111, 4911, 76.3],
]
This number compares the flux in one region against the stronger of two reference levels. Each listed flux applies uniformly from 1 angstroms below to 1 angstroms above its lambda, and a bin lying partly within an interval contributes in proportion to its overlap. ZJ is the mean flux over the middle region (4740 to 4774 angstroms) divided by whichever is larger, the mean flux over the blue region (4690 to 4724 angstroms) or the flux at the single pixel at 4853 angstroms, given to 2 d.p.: 1.00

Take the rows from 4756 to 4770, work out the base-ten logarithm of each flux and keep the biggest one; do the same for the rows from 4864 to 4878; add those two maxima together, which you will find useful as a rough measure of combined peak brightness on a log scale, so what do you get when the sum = 3.84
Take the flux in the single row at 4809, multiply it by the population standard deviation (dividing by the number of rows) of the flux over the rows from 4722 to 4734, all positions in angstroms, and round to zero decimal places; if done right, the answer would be 225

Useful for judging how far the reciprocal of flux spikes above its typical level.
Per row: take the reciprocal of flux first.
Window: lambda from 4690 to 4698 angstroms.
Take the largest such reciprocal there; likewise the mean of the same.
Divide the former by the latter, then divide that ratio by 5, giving 0.218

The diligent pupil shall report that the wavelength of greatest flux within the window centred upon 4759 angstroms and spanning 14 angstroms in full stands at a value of 4753 angstroms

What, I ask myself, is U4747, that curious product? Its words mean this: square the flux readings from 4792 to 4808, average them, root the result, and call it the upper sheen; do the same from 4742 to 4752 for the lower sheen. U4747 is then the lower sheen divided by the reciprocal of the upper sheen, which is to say 6743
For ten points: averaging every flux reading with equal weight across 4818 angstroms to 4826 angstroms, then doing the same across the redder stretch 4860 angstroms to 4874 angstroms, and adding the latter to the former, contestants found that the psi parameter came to 175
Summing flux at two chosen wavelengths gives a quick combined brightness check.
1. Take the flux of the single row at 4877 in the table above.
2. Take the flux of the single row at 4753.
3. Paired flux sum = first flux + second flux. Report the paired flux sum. 141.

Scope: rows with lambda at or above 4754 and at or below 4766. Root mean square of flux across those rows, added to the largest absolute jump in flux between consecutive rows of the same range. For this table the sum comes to 84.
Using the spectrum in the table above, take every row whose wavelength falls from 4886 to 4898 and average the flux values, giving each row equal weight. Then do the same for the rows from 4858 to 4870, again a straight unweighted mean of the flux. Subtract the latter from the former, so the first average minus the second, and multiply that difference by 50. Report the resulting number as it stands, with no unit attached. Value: -2339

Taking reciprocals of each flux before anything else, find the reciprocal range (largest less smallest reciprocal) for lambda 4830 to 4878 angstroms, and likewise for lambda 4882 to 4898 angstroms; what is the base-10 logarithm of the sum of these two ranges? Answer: -1.8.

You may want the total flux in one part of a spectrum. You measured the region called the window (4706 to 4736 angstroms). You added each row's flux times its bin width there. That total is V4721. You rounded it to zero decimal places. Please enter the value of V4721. 2362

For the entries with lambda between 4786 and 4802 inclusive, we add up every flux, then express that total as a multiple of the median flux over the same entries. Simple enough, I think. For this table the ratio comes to 8.0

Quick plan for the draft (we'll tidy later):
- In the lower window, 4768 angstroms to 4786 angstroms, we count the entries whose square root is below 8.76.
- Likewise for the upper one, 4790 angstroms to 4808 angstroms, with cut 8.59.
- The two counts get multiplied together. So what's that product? 0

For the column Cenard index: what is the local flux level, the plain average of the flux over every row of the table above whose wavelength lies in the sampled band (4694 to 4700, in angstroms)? 84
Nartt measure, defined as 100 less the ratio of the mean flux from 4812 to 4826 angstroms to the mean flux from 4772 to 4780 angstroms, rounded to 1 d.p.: 98.9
